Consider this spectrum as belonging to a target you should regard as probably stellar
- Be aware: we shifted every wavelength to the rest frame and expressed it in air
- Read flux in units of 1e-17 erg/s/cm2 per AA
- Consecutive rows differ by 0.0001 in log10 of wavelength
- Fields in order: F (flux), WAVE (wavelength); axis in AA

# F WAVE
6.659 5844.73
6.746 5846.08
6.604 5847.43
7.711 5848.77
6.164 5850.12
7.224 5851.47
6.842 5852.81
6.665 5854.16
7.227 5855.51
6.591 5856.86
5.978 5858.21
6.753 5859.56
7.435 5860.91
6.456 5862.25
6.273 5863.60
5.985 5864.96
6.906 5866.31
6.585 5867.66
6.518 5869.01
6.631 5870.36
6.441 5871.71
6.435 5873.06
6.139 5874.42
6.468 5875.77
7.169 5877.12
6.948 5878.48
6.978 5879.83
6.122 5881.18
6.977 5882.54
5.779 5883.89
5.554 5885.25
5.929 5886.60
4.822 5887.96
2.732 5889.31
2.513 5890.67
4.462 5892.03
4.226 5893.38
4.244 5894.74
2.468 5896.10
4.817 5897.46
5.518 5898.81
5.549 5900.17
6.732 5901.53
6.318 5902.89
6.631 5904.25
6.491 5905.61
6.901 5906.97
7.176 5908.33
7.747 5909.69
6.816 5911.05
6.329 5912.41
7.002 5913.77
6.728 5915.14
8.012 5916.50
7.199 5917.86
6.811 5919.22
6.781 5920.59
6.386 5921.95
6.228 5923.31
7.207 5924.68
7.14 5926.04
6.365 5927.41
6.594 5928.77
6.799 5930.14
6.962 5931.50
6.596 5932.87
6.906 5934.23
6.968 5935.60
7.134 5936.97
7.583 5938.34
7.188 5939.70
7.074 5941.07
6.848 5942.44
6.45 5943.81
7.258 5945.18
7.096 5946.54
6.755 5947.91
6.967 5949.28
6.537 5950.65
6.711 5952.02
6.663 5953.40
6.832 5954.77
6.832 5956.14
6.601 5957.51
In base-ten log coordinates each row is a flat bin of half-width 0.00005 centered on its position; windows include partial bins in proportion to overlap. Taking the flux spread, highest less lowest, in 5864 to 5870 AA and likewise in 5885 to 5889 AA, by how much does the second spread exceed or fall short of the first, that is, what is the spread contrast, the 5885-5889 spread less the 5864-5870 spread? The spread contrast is 0.19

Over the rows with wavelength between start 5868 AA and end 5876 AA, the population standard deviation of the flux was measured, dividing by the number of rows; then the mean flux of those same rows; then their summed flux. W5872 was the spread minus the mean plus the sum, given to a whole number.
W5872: 32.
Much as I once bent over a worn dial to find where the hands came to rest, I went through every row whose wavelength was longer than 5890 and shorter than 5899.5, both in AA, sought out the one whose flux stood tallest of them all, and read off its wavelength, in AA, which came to 5898.81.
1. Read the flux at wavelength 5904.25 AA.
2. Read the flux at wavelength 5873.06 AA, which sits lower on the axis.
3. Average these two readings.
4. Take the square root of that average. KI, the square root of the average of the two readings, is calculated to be 2.56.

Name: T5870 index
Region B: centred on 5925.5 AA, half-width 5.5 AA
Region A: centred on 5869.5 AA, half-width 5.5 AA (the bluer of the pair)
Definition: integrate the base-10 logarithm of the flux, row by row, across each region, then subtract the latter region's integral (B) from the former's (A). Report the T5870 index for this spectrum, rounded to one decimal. -0.2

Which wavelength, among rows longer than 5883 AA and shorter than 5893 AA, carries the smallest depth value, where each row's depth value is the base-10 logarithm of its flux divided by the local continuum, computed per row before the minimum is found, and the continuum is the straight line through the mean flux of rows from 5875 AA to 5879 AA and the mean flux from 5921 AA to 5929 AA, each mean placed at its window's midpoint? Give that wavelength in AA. 5890.67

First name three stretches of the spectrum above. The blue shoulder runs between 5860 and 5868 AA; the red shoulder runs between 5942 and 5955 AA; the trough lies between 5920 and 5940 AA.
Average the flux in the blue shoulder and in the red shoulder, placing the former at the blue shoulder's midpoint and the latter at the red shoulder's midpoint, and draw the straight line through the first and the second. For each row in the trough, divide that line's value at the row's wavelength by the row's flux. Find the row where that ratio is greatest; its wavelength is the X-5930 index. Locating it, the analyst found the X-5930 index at 5923.31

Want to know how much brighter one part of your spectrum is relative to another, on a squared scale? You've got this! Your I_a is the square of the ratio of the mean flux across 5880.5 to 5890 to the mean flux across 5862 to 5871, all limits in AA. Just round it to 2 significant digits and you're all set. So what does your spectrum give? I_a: 0.70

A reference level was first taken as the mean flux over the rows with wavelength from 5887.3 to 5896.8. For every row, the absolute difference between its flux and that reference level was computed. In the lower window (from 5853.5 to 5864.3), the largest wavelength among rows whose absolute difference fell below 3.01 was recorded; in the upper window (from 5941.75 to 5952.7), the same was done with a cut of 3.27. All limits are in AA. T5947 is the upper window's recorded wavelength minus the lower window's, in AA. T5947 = 88.4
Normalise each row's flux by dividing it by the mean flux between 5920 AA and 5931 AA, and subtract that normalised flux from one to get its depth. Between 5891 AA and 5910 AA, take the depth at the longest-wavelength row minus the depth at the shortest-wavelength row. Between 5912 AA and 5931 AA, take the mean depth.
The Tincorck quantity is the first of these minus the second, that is -0.47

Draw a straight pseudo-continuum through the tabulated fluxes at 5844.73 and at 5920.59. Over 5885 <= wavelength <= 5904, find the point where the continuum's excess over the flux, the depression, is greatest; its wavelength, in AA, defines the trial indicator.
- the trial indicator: 5896.10 AA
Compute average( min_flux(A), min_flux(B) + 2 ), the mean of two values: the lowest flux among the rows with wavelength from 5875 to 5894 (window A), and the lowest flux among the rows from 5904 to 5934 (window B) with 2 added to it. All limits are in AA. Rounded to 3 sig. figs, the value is 5.37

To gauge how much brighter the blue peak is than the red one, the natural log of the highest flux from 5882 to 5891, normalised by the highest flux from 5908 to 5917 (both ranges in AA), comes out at -0.14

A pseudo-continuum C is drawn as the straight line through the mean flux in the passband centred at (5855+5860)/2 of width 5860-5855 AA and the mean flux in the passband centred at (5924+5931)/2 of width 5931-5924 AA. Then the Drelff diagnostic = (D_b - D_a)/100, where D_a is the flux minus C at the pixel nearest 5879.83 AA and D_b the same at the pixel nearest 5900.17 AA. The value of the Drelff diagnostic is -0.015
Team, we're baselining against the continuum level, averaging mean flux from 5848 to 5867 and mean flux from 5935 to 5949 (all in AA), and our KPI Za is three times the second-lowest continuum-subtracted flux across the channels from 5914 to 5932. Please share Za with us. -1.6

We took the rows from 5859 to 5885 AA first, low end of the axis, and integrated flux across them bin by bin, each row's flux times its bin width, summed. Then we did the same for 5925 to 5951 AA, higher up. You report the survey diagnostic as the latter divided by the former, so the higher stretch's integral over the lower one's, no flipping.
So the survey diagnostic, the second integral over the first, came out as 1.1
